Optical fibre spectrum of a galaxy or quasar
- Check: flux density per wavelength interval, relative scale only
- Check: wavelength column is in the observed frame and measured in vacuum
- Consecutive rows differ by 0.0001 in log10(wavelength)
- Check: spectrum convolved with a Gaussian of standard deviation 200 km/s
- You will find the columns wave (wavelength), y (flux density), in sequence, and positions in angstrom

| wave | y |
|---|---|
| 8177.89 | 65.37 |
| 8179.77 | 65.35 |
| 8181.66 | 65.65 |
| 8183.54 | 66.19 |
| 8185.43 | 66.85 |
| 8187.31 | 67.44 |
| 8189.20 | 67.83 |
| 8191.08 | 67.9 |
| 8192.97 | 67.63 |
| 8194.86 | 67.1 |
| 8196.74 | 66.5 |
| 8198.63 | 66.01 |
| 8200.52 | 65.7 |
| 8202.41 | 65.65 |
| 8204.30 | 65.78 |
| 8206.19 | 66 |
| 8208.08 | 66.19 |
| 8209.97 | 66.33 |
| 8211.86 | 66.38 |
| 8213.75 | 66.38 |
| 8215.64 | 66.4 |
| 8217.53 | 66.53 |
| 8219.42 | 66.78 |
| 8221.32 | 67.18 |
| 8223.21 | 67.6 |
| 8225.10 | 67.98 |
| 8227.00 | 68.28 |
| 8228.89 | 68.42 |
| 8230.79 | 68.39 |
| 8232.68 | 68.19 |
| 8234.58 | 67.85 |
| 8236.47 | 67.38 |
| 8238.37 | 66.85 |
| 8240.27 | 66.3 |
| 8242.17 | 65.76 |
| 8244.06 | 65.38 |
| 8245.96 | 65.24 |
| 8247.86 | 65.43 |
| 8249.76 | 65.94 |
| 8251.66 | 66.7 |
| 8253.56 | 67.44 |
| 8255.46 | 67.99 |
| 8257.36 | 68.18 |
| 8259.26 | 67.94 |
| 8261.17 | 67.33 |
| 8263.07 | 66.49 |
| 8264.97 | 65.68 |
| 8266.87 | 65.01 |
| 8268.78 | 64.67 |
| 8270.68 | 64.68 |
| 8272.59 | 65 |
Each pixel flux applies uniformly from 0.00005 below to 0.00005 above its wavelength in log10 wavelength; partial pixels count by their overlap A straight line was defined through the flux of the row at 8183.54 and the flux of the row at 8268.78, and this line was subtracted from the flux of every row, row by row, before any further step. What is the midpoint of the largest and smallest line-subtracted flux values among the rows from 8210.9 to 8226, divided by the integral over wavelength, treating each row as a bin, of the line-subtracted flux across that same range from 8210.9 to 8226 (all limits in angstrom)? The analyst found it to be 0.080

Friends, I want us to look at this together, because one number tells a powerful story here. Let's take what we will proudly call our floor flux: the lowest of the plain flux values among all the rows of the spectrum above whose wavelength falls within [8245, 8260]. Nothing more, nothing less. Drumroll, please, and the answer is 65.24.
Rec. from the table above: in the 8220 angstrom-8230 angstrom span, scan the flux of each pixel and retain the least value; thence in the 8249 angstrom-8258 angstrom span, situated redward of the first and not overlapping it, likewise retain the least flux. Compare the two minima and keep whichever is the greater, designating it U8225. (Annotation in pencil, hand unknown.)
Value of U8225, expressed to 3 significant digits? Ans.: 67.2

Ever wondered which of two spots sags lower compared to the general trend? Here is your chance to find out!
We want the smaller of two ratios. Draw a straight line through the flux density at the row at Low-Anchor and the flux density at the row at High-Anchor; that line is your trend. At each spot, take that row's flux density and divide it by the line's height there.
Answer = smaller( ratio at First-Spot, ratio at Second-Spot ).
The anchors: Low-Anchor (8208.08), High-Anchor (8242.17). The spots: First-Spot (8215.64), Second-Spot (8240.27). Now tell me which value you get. 1.00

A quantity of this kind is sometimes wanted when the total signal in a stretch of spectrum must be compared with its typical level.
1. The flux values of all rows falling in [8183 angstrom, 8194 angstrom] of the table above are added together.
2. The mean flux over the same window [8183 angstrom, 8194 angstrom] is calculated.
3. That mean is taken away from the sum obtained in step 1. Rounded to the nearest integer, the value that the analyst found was 337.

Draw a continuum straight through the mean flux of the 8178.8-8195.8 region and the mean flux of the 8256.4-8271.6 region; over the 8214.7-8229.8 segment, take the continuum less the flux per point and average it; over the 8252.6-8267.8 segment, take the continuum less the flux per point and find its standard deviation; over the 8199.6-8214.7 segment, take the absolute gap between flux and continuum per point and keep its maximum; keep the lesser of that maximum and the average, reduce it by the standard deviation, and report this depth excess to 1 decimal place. -1.9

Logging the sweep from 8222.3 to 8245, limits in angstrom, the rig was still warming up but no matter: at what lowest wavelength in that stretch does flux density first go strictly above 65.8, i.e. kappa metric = 8223.21 angstrom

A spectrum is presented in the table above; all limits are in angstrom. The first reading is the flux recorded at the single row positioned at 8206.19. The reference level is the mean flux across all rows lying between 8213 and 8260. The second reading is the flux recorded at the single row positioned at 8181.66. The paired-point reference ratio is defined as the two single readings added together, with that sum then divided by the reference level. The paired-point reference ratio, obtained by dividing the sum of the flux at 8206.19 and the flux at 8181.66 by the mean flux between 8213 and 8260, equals 1.963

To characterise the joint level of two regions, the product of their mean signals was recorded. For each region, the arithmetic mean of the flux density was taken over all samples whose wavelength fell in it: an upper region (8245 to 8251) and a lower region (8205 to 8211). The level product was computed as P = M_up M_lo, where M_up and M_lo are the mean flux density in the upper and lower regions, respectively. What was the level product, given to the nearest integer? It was 4337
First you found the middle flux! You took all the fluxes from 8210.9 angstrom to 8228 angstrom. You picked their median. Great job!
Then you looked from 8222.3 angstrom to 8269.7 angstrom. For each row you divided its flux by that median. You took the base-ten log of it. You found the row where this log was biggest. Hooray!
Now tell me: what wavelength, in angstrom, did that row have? 8228.89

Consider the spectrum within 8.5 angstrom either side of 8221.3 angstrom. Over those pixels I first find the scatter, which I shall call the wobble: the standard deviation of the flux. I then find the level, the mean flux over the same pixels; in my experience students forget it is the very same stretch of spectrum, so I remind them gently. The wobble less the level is -66.5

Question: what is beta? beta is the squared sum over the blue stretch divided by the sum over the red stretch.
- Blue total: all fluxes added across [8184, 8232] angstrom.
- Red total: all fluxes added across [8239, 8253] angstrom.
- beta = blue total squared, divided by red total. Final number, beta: 6076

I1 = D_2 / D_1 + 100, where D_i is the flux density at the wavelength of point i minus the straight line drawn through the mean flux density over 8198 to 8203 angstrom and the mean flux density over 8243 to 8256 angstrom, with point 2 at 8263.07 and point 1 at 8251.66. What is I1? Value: 100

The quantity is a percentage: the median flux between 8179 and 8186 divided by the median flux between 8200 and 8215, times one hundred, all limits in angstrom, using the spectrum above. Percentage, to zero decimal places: 100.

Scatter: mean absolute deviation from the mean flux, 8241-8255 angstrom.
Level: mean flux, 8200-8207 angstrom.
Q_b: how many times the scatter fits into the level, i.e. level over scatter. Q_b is 106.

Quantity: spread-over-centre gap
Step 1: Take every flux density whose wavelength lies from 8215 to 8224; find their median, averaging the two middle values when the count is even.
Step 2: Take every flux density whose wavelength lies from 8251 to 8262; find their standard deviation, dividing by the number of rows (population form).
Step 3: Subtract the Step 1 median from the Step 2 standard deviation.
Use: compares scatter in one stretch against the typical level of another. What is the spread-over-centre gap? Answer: -66.3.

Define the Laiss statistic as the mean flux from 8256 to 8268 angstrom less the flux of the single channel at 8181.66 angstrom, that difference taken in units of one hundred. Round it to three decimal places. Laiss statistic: 0.011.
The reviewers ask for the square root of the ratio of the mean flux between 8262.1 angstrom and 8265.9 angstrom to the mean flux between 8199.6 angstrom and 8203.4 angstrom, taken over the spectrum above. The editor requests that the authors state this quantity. 1.00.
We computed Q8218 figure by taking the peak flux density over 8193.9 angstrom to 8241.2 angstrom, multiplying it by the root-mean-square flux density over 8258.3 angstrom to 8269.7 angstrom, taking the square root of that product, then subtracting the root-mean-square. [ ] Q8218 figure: 1.1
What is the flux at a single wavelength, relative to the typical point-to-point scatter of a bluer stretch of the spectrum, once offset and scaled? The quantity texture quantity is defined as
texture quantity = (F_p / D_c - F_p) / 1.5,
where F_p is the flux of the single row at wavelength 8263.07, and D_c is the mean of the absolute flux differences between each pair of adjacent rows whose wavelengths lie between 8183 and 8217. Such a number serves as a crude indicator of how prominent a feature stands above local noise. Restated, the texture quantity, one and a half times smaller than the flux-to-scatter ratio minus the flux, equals 116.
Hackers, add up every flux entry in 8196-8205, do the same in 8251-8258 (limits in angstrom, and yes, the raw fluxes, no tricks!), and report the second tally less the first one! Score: -59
